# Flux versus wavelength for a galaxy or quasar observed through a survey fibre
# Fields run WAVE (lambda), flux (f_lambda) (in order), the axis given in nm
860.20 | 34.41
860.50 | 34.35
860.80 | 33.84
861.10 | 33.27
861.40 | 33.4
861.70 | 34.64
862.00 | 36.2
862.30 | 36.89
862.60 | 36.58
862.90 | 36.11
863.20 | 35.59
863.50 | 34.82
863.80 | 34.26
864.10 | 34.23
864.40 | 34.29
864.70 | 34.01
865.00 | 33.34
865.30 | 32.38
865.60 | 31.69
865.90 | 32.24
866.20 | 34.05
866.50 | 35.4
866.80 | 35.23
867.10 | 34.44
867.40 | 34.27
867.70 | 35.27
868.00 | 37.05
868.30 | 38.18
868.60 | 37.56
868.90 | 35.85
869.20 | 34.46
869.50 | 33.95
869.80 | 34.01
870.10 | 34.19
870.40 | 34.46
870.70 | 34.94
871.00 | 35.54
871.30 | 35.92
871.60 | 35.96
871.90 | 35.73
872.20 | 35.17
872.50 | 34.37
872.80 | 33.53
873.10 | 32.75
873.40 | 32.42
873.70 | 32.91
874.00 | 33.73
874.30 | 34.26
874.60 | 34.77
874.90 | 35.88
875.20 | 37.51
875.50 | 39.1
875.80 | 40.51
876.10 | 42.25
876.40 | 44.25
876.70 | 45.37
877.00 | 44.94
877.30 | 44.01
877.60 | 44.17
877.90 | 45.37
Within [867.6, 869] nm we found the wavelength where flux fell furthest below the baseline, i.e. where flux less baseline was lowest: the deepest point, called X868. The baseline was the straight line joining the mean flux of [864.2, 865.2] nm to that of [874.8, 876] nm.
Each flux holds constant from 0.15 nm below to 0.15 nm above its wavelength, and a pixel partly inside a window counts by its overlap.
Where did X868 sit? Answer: 867.70 nm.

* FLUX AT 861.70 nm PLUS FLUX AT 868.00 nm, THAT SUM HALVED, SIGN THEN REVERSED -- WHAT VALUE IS -35.8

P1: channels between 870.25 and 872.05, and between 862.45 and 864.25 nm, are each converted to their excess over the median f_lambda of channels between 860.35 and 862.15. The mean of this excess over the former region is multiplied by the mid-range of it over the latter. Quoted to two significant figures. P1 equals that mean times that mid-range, 1.7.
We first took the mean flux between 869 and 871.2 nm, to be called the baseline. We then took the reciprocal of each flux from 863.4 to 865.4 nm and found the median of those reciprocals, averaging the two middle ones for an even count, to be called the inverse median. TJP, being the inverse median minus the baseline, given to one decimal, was -34.5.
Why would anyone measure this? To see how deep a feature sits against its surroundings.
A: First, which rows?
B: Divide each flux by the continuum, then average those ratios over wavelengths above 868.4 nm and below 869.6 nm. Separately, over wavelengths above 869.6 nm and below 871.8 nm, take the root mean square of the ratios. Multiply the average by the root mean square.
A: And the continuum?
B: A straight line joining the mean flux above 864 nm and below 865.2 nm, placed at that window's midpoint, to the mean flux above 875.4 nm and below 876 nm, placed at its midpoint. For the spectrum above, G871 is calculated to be 0.92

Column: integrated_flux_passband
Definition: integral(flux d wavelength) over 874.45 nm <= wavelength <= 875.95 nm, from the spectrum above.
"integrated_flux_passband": 56.3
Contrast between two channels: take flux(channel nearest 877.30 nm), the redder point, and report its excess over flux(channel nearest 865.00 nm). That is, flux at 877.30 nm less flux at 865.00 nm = 11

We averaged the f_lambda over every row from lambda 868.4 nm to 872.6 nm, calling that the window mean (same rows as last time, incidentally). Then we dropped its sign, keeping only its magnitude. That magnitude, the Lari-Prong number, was 35.2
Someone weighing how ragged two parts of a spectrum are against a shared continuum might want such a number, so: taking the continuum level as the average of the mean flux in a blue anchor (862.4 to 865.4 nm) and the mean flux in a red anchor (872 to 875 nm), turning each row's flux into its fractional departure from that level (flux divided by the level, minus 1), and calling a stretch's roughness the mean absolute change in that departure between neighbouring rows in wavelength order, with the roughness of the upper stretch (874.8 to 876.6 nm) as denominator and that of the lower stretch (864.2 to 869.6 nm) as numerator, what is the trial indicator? 0.55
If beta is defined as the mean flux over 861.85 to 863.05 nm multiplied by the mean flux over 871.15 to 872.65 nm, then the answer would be 1291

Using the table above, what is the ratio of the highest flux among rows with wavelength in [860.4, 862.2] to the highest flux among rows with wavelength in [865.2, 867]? 1.02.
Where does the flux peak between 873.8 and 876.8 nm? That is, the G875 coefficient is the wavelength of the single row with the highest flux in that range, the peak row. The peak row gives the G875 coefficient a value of 876.70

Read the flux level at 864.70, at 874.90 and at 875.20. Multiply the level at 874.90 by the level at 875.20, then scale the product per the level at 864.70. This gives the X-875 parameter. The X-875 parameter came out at 40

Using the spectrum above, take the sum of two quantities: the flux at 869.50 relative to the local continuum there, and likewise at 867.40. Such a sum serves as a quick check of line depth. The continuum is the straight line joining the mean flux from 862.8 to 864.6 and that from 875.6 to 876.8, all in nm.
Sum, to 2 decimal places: 1.80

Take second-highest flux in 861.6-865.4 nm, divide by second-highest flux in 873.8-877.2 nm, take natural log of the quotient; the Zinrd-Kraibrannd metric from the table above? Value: -0.21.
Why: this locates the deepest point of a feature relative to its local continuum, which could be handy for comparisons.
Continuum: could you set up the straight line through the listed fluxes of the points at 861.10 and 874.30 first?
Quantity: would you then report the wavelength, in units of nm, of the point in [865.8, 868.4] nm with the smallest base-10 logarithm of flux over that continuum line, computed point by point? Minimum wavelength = 865.90 nm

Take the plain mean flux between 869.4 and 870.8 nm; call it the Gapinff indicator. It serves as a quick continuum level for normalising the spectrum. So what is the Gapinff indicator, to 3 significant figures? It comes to 34.3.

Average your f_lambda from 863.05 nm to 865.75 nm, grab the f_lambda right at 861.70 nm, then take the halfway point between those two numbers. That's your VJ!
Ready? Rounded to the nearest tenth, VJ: 34.2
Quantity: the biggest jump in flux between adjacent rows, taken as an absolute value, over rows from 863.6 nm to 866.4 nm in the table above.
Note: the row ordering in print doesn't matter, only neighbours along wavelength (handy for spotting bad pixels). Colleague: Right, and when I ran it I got 1.81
